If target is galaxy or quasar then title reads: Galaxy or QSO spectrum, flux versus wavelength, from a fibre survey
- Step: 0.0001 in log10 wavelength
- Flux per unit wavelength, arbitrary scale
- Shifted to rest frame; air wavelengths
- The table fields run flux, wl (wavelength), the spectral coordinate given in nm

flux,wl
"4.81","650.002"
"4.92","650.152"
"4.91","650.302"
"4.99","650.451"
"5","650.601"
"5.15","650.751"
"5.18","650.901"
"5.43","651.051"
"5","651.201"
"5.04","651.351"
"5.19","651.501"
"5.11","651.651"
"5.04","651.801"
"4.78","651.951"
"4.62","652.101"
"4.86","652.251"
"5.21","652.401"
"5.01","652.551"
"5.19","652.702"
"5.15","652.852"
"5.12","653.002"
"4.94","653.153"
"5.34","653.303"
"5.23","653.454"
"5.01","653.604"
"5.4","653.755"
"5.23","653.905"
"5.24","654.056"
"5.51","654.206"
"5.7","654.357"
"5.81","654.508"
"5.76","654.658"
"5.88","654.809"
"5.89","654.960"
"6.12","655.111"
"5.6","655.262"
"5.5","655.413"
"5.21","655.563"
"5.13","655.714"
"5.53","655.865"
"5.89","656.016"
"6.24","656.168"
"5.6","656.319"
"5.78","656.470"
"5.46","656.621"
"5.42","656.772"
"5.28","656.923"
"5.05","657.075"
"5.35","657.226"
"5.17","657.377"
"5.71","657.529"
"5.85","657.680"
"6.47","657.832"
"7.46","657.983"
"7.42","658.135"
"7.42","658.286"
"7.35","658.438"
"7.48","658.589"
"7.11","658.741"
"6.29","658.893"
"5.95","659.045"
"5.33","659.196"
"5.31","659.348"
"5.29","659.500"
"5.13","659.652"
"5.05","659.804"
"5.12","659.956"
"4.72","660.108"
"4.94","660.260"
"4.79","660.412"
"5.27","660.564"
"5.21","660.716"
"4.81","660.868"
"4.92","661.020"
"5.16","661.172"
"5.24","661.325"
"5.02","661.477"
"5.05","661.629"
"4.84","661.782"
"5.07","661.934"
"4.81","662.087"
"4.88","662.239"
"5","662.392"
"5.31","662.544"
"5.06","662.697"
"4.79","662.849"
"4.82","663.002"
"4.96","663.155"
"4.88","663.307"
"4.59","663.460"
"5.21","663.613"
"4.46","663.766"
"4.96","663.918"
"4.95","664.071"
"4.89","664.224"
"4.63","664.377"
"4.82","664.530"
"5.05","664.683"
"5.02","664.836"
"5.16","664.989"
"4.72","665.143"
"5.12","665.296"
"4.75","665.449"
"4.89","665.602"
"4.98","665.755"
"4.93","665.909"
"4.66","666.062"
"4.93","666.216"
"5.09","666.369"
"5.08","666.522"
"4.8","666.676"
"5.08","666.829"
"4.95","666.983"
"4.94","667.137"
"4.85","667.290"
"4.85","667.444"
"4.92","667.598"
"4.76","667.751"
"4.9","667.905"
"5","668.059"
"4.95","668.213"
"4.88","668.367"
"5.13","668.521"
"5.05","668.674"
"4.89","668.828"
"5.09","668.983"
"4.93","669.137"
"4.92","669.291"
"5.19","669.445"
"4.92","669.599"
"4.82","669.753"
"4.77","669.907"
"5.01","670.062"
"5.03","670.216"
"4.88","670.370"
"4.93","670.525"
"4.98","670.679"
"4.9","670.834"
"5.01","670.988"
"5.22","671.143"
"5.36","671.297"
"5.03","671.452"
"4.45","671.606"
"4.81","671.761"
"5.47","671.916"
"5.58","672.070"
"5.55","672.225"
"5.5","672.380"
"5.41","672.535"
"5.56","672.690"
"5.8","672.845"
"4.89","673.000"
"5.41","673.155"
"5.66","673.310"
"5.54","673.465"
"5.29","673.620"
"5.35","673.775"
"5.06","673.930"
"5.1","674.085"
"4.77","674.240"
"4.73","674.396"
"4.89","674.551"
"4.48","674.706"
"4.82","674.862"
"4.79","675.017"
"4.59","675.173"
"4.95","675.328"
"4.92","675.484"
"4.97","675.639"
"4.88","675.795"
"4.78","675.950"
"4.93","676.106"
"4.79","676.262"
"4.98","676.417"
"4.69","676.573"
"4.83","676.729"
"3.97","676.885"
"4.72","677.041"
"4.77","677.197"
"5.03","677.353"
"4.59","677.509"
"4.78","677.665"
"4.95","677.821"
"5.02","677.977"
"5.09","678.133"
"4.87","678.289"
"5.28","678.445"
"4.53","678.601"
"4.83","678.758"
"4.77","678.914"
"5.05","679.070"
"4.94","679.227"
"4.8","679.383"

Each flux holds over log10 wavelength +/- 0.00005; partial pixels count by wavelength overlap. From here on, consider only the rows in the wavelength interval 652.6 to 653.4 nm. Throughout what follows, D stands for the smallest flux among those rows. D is 4.94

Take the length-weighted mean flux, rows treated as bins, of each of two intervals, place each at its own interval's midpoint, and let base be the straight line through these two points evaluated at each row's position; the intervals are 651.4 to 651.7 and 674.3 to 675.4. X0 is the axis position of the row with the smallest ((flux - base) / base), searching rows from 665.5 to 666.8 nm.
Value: 666.062 nm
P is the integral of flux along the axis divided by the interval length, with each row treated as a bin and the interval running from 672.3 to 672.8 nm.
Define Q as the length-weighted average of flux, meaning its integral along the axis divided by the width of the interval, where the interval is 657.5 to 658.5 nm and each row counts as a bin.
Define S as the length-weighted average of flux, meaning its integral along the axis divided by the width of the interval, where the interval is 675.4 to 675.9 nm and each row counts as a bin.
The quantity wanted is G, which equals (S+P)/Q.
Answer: 1.52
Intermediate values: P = 5.50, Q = 6.86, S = 4.92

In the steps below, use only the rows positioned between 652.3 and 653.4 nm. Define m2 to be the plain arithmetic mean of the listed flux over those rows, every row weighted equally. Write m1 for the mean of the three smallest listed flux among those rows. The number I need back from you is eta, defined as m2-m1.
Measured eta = 0.114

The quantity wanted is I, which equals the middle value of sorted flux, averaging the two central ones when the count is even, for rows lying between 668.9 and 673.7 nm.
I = 5.0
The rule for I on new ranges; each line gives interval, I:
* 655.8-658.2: 5.7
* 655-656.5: 5.6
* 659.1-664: 5.0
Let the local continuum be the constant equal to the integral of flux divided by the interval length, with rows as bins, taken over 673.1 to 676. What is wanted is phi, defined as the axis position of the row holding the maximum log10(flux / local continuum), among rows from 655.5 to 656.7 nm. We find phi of 656.168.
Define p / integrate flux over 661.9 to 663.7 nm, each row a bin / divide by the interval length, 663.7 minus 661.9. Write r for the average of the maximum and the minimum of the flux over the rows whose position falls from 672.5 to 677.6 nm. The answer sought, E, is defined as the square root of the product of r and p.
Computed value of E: 4.91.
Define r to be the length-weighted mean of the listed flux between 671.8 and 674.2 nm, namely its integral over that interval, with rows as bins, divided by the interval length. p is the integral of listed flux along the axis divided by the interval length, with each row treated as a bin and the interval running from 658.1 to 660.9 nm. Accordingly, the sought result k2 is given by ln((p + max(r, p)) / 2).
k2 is 1.75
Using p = 5.78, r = 5.4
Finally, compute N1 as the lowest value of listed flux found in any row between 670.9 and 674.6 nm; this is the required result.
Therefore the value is 4.45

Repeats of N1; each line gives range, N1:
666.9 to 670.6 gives 4.76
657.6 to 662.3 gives 4.72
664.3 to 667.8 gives 4.63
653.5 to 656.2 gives 5.01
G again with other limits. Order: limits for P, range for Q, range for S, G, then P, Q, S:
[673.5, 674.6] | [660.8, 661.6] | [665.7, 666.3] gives 1.97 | 5.05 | 5.04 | 4.87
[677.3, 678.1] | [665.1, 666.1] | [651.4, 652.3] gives 2.01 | 4.88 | 4.88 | 4.94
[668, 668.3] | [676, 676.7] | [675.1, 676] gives 2.03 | 4.97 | 4.84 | 4.86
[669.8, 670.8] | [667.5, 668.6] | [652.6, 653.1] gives 2.04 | 4.93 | 4.94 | 5.13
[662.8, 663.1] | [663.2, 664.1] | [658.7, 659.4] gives 2.22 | 4.81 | 4.84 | 5.97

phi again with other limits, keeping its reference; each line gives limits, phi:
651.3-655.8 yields 655.111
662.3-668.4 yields 662.544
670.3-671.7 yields 671.297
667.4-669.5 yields 669.445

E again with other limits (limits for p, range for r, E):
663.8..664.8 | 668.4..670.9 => 4.93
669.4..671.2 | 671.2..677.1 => 4.92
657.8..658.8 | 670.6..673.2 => 6.11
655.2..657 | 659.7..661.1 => 5.27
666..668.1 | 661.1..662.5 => 4.97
